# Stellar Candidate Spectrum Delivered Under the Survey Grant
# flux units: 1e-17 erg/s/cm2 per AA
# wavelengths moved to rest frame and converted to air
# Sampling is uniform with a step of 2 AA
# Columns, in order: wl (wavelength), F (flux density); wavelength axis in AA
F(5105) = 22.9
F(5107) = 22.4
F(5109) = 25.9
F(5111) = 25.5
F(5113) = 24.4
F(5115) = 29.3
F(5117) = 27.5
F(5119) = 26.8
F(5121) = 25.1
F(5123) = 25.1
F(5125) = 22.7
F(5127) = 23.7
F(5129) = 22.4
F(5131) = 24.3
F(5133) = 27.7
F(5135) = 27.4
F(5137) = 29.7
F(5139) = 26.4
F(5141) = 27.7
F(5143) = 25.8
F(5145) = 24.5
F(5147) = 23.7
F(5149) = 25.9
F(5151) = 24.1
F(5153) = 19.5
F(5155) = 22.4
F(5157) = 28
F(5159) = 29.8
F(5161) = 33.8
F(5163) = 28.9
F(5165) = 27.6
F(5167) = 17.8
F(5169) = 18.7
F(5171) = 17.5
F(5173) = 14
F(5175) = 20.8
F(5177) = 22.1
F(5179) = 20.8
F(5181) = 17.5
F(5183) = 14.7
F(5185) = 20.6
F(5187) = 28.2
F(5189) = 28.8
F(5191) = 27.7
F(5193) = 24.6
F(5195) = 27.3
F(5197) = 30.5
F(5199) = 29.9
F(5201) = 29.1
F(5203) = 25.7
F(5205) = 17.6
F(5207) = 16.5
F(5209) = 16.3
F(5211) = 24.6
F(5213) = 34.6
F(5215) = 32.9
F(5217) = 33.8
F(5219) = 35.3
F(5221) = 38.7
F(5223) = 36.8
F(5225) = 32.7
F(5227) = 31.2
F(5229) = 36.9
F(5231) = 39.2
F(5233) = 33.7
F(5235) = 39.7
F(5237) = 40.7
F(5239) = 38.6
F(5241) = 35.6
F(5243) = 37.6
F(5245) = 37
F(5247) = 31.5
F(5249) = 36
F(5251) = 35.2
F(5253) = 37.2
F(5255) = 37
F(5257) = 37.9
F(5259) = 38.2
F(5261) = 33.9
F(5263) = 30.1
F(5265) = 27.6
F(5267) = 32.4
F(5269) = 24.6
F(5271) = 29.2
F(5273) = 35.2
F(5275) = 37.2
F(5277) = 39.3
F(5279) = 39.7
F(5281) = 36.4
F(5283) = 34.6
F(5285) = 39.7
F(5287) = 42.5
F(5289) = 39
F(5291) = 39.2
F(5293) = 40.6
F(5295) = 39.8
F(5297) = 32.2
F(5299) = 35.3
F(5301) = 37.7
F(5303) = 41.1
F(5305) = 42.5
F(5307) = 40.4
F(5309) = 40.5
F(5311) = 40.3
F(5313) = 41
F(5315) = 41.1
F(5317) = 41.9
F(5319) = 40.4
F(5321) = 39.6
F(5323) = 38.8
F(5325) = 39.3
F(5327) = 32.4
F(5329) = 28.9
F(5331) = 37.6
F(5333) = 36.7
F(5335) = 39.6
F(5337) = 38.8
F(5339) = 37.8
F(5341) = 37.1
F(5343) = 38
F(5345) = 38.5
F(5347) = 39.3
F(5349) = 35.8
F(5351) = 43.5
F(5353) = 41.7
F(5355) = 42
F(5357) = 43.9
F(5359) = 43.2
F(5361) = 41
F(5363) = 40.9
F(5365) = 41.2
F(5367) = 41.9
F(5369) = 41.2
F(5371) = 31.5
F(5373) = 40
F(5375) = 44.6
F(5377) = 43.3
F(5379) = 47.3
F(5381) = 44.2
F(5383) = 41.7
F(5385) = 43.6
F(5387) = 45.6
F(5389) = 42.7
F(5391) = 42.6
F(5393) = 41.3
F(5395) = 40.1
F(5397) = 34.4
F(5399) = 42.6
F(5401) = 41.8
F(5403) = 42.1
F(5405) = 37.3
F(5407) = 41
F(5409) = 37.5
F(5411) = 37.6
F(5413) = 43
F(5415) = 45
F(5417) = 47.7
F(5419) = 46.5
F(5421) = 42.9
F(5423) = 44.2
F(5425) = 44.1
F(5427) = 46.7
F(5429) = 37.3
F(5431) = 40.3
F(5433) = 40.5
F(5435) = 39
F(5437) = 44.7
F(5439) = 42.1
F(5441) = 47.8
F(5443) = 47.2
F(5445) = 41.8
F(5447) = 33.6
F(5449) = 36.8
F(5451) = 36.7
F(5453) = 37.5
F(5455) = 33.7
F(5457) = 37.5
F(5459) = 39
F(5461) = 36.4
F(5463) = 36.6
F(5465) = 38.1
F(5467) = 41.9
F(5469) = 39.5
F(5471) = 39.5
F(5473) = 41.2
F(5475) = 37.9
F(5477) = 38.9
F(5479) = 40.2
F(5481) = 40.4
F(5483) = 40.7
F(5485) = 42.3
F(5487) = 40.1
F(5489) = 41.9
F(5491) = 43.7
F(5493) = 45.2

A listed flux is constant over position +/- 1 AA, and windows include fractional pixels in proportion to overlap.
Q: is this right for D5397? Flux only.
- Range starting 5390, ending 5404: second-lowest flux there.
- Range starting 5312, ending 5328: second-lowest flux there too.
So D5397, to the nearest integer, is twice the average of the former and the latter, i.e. 79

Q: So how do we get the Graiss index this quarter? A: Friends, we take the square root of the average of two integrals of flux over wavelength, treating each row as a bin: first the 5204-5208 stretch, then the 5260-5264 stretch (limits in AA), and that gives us 9.9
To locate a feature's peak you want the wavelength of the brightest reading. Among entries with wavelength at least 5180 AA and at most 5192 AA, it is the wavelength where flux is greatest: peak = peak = 5189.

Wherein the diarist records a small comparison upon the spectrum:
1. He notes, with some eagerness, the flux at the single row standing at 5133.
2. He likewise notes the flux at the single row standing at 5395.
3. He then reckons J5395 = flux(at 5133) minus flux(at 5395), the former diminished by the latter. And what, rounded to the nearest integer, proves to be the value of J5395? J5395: -12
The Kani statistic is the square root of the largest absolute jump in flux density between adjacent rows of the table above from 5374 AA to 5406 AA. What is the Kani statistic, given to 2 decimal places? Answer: 2.86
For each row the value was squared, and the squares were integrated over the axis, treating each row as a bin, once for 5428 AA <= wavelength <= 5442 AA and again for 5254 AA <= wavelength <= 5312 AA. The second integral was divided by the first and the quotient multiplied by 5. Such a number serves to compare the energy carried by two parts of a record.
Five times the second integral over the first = 16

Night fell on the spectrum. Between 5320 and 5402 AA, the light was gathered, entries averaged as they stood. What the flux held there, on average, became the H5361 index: 40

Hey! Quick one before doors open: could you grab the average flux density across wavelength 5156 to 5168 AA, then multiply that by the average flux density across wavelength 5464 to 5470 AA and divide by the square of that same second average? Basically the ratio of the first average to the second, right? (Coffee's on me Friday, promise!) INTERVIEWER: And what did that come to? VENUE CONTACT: 0.69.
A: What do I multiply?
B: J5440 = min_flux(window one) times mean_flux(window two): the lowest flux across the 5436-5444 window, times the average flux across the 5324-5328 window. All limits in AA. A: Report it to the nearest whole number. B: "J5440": 1509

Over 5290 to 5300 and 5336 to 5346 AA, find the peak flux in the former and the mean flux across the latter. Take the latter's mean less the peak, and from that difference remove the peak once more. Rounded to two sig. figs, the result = -43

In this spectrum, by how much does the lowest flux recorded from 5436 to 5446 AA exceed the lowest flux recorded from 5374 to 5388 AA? 0.1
